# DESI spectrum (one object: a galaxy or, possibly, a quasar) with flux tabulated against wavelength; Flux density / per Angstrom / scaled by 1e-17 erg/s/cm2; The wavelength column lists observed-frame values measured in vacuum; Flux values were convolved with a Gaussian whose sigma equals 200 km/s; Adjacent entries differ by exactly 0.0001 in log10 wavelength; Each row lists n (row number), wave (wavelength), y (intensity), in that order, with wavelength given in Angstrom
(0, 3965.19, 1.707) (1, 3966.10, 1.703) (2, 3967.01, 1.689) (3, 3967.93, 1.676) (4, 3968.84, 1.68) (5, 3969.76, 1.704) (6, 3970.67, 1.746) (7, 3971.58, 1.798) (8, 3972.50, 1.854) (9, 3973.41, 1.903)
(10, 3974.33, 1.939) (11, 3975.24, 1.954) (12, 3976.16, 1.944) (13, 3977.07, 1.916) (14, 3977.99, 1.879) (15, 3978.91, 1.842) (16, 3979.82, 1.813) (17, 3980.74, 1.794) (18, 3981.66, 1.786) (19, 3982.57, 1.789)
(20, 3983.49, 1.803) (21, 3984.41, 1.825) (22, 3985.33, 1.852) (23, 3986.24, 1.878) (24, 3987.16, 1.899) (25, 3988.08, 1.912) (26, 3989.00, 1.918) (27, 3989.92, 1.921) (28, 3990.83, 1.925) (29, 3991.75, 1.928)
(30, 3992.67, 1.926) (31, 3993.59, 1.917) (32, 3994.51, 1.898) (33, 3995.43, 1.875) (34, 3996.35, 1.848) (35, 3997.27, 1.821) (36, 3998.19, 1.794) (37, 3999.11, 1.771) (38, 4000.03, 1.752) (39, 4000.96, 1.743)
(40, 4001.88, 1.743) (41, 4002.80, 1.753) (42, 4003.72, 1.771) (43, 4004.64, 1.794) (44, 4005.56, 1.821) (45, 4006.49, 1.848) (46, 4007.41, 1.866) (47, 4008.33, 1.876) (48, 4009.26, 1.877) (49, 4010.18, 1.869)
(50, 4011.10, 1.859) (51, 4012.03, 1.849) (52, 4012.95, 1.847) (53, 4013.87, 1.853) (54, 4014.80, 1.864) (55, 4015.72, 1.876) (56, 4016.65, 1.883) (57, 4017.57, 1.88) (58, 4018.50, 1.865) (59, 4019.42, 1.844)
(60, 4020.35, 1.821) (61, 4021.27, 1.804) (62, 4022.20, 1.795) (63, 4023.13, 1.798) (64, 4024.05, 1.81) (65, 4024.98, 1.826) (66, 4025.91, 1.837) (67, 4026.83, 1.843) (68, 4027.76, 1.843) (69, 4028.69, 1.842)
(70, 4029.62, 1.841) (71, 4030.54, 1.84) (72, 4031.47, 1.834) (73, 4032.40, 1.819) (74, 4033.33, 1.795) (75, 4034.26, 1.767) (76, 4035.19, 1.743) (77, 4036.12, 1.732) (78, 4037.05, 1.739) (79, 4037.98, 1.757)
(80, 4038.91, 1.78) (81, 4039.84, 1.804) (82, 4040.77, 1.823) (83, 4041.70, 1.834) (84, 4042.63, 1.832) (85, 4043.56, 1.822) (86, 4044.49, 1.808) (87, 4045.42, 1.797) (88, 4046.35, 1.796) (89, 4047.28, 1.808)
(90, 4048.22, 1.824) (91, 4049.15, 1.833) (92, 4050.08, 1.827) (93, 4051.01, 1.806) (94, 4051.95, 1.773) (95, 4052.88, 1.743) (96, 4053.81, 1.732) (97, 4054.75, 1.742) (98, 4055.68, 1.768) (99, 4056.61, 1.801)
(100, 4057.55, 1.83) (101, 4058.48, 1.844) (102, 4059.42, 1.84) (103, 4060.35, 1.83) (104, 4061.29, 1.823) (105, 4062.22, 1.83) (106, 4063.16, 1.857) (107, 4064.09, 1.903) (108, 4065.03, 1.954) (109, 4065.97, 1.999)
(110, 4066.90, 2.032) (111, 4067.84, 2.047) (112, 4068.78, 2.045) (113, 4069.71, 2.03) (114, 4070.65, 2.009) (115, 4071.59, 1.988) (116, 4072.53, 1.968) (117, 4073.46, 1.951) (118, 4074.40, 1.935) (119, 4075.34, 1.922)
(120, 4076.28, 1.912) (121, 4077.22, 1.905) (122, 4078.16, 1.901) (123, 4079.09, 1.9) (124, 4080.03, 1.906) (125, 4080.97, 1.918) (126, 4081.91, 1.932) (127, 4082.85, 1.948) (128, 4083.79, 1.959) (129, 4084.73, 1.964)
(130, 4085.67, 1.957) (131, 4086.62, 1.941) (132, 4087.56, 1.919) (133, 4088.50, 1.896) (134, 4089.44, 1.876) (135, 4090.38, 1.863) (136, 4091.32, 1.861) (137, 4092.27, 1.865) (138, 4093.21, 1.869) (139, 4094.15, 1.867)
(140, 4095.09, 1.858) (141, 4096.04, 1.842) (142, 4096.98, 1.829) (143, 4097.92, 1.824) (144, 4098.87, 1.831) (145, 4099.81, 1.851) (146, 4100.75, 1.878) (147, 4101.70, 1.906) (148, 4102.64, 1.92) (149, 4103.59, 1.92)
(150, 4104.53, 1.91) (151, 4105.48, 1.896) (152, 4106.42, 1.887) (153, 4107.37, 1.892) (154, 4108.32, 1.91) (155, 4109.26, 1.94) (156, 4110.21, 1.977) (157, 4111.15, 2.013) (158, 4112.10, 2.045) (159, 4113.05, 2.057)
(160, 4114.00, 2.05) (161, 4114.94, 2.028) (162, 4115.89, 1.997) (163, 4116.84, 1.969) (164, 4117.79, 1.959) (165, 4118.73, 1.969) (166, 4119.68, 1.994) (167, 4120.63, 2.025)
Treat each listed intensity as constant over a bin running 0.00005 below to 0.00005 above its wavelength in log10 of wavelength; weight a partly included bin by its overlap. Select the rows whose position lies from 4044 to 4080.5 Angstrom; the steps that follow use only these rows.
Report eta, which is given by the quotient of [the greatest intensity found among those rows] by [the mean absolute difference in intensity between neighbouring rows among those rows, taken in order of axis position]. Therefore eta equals 118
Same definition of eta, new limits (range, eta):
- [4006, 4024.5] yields 181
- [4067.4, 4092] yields 163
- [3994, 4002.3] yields 98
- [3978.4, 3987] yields 102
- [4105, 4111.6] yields 89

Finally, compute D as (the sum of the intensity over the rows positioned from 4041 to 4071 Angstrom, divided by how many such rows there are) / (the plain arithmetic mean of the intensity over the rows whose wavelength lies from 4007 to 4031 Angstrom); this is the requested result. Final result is 1.01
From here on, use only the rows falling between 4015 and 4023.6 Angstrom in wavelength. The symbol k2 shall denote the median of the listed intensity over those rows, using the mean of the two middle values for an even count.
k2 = 1.84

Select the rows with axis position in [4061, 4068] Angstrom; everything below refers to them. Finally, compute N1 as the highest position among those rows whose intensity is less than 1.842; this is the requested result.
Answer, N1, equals 4062.22 Angstrom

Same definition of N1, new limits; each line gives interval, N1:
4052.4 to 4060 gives 4059.42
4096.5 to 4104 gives 4098.87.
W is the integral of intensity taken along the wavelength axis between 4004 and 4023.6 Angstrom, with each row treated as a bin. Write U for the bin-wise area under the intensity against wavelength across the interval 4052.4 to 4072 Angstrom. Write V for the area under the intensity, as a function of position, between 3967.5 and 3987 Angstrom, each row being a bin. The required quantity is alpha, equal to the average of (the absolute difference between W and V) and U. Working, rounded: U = 37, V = 35.7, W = 36.2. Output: 18.8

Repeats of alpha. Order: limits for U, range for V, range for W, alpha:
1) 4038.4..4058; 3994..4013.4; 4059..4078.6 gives 18.9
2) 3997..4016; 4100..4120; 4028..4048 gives 18.9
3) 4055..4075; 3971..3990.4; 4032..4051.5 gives 19.8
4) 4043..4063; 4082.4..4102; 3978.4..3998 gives 18.2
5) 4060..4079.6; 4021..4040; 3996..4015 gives 19.2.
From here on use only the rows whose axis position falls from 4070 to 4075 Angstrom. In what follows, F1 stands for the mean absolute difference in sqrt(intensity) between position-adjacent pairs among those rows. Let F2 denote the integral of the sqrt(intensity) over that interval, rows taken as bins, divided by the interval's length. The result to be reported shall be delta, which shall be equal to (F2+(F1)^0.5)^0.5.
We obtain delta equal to 1.218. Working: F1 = 0.007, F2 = 1.403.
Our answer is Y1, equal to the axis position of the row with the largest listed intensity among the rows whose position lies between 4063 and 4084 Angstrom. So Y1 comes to 4067.84 Angstrom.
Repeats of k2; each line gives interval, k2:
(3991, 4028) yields 1.85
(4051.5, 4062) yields 1.80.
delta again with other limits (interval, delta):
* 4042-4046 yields 1.190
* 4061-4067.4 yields 1.223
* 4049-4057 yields 1.193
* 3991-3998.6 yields 1.206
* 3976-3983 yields 1.204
